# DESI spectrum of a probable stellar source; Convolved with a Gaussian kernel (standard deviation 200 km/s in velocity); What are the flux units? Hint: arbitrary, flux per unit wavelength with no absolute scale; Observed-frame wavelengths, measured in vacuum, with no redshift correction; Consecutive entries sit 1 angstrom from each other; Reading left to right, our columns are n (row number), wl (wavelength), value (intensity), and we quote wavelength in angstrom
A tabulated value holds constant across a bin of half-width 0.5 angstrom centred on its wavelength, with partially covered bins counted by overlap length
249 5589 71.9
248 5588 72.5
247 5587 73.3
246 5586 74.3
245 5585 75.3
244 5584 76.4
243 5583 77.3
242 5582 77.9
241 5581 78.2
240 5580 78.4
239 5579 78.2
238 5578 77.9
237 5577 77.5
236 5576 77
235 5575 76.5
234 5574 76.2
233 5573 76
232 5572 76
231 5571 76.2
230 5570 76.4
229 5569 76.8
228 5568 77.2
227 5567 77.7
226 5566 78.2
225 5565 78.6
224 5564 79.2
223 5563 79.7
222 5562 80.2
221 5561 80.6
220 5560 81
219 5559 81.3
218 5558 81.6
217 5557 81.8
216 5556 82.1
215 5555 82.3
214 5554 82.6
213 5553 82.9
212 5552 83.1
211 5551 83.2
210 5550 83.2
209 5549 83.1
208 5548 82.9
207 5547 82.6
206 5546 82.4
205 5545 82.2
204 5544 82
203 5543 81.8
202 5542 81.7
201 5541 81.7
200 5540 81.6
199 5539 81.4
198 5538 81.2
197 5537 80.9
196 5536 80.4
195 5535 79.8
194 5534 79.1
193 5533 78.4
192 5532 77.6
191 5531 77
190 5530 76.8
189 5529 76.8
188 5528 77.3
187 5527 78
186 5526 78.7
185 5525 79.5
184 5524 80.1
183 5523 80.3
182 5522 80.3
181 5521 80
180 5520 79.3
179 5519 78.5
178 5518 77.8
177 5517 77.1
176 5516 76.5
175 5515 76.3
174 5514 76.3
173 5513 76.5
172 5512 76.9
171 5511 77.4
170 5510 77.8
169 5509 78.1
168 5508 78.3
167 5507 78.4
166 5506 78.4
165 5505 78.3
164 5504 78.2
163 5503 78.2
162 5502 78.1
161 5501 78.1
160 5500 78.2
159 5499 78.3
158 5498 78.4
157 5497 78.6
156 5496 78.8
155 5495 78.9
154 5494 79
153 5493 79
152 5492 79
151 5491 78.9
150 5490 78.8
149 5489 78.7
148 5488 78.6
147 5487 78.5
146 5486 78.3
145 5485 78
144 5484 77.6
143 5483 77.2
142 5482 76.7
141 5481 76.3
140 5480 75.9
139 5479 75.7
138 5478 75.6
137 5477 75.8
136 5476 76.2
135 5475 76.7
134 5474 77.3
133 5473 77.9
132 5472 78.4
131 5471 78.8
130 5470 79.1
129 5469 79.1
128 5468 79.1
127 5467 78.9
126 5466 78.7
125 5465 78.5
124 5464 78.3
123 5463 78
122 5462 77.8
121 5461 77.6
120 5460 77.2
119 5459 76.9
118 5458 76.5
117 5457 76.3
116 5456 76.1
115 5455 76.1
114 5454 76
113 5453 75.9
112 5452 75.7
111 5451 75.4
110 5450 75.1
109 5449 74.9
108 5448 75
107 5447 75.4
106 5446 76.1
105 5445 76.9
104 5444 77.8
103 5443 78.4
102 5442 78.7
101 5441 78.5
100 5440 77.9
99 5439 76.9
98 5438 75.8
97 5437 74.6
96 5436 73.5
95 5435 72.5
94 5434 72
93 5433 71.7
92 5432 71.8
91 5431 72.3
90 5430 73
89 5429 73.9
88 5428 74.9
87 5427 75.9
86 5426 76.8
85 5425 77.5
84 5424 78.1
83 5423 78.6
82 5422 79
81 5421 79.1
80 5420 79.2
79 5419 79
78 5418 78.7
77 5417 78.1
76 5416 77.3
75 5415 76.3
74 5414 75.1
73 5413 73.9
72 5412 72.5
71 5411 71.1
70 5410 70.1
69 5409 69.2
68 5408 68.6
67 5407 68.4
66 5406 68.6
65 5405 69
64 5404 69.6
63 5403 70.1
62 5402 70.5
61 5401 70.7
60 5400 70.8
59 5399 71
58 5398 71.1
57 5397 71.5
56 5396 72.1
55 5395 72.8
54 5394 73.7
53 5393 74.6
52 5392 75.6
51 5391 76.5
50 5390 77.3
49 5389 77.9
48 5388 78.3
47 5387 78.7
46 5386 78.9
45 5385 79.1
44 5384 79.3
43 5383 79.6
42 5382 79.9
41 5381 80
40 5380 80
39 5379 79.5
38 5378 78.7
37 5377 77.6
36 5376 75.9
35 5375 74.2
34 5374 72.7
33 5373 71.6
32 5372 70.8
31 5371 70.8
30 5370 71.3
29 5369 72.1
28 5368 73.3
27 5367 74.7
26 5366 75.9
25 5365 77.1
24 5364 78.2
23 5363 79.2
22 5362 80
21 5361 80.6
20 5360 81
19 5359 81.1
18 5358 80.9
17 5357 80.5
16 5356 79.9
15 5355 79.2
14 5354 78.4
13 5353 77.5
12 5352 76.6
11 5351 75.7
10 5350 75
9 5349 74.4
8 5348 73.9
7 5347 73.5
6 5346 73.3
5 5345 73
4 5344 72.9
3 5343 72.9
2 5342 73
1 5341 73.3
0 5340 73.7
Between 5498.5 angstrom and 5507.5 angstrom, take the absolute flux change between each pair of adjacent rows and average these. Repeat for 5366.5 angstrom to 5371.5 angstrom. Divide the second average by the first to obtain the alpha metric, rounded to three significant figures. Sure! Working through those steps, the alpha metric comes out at 15.6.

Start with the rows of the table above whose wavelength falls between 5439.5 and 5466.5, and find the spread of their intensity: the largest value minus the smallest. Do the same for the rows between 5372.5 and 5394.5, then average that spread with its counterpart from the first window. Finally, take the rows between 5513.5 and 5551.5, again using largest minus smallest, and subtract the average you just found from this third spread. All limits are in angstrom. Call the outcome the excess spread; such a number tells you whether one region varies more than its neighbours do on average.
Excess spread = 0.8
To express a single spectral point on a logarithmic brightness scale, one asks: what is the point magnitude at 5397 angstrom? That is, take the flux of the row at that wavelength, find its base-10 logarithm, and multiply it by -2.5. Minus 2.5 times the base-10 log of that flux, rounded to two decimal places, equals -4.64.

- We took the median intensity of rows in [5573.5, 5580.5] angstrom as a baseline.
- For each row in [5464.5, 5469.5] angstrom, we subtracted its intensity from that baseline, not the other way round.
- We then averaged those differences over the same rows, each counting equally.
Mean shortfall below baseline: -1.4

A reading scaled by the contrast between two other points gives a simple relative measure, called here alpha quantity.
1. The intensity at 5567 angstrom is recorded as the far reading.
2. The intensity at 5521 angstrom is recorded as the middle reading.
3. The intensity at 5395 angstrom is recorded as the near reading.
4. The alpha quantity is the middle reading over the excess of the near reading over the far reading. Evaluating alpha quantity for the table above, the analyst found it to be -16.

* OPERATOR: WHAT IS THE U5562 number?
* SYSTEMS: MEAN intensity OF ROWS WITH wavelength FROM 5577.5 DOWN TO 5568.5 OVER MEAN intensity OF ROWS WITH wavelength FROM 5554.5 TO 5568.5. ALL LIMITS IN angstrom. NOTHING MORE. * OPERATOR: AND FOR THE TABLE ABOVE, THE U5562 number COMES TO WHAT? 0.96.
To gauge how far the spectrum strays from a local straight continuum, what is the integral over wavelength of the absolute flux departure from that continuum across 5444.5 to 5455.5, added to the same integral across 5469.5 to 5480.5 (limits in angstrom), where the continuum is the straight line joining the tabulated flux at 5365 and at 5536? 58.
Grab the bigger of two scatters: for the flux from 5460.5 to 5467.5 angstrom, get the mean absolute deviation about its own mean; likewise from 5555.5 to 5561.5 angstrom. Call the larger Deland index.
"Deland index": 0.43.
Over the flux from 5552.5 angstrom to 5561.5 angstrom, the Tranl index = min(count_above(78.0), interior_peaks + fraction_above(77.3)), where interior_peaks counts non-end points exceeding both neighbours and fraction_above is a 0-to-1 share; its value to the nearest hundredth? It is 1.00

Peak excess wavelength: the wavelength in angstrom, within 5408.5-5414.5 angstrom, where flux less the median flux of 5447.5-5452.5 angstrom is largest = 5414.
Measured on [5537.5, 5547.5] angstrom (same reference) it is 5547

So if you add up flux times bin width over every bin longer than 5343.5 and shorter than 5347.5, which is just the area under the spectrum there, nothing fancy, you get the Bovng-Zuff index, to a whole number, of 293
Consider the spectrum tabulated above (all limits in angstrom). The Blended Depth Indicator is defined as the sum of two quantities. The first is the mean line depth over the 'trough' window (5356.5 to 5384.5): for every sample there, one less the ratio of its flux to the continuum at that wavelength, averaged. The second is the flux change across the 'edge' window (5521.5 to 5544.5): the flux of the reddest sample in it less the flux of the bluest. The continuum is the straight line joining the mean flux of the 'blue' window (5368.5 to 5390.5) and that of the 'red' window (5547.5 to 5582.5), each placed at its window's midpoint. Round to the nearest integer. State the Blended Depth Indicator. 2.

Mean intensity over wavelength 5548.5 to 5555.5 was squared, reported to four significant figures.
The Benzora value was 6875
